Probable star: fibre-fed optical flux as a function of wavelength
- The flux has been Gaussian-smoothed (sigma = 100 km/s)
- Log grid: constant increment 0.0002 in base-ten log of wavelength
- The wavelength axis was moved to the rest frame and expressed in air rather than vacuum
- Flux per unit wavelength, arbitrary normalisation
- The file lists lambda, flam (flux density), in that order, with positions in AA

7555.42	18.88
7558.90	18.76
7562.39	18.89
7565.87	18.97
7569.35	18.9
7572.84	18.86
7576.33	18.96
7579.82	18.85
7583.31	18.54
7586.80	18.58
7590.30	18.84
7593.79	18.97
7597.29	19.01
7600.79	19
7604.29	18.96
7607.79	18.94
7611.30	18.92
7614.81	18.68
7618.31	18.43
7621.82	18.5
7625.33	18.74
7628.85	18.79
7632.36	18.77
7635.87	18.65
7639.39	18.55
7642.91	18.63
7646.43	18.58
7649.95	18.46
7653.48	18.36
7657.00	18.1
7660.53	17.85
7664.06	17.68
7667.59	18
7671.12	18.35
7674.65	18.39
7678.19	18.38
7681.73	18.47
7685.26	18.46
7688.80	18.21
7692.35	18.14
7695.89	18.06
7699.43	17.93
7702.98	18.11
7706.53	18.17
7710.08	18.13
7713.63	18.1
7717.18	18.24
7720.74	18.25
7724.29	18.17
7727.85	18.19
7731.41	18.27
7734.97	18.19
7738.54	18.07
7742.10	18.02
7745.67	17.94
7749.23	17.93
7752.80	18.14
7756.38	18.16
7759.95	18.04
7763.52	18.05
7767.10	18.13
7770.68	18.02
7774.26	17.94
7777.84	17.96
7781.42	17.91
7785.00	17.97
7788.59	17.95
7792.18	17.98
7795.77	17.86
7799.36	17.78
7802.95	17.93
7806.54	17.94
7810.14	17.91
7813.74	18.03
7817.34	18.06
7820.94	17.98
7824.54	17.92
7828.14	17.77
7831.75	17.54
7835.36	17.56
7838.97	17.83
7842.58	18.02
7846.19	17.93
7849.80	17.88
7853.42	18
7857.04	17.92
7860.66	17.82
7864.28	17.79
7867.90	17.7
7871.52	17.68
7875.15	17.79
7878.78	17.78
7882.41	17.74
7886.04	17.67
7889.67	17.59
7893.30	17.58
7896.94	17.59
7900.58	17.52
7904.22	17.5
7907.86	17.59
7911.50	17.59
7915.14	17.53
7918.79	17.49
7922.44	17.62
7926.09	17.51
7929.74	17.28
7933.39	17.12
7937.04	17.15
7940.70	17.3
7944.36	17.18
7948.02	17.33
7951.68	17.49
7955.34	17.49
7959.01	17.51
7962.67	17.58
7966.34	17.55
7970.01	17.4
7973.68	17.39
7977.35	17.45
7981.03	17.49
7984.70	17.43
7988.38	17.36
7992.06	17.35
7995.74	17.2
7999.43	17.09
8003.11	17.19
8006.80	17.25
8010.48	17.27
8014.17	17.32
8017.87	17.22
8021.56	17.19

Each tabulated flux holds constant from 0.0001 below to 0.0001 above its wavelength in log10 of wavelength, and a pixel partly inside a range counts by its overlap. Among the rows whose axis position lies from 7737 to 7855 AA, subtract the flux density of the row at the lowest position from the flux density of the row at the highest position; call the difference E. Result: -0.1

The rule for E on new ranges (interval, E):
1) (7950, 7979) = 0.0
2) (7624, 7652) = -0.3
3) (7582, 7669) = -0.5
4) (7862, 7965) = -0.2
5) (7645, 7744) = -0.6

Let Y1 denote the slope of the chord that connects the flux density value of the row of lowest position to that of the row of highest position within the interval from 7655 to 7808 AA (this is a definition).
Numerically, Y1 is -0.001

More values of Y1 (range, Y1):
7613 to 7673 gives -0.006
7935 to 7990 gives 0.004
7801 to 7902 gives -0.004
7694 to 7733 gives 0.006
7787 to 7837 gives -0.008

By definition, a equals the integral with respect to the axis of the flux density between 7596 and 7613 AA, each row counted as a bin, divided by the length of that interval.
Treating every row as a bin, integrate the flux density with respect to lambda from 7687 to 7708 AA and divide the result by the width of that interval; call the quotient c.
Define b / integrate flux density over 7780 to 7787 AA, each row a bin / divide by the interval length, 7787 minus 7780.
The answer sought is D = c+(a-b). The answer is 19.1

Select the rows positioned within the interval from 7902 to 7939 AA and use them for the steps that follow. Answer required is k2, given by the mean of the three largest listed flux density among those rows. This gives 17.6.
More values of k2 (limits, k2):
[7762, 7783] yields 18.1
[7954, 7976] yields 17.5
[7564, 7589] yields 18.9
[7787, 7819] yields 18.0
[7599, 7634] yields 19.0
